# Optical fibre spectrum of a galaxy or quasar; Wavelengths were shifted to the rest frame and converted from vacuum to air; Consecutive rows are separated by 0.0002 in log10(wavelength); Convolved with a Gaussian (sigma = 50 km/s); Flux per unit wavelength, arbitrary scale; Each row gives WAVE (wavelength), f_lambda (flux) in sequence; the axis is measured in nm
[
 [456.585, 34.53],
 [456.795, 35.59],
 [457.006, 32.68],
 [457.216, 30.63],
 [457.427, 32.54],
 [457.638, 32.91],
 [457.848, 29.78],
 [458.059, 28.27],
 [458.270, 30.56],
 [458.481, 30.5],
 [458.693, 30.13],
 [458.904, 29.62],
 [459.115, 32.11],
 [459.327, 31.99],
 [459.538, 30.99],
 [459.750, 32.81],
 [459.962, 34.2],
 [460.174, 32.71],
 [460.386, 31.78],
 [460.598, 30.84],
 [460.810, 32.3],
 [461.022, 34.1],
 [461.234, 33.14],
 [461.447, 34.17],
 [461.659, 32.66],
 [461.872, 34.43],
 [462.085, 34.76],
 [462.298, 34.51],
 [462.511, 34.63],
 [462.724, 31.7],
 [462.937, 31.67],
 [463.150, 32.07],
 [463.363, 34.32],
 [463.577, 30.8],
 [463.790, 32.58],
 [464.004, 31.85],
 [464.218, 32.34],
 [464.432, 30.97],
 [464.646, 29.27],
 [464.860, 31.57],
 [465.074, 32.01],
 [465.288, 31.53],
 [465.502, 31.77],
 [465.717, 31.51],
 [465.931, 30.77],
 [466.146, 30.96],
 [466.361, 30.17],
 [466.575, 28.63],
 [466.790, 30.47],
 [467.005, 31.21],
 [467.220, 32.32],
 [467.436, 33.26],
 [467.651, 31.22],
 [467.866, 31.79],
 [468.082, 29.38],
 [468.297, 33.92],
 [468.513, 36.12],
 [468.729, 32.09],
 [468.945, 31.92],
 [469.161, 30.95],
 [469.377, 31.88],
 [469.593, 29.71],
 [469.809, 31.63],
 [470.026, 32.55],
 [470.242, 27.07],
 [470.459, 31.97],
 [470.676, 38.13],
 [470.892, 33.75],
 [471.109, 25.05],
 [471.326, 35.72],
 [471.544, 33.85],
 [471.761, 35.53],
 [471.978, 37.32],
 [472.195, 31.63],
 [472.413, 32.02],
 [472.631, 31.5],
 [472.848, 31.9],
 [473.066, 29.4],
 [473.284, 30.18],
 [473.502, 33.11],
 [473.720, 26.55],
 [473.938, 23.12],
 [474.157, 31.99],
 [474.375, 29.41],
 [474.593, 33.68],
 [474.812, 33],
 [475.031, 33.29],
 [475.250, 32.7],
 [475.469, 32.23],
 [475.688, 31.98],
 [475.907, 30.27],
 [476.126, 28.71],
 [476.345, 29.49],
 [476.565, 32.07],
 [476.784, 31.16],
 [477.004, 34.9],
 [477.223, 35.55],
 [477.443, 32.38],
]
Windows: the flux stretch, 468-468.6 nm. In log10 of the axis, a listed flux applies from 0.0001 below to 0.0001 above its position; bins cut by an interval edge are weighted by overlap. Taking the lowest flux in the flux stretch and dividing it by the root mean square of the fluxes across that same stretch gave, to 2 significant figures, 0.88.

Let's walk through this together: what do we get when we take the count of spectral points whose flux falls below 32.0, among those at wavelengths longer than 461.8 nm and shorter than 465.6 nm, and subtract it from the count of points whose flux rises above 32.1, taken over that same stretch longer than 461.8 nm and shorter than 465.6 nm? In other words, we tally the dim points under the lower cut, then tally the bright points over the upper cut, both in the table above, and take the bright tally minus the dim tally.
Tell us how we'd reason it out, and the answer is -2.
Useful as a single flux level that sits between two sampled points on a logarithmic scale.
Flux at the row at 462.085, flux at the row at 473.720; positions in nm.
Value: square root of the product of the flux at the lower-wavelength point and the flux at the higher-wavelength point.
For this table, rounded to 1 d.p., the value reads 30.4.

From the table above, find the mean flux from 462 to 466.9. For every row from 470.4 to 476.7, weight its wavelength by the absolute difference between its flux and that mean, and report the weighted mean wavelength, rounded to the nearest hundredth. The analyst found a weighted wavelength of 472.98 nm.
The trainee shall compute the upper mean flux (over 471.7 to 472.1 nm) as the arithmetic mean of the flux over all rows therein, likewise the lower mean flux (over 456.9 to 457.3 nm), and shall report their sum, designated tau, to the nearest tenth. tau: 68.1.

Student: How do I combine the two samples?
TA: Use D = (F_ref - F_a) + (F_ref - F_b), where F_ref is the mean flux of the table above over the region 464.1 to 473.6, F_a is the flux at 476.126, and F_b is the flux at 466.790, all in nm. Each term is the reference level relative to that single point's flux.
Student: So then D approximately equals 4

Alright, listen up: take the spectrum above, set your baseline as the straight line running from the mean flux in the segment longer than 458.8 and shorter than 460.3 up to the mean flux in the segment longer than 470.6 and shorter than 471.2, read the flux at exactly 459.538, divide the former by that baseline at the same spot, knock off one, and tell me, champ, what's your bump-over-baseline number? -0.033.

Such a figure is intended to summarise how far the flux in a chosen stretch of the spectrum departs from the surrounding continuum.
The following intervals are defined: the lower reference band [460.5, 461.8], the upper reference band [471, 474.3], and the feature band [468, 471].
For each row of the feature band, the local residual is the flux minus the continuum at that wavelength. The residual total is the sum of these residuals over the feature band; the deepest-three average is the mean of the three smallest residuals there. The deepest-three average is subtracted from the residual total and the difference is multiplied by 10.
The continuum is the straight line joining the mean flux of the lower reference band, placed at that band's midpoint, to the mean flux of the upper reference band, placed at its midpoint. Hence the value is 103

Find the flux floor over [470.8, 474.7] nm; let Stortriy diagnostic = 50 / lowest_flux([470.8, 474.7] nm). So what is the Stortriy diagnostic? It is 2.2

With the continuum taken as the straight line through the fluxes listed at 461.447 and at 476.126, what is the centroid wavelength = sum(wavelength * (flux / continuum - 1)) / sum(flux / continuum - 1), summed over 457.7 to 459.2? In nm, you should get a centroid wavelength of 458.42 nm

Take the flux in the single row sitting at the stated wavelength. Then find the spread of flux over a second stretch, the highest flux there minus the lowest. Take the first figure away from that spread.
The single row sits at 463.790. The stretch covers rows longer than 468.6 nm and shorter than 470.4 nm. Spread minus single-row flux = -27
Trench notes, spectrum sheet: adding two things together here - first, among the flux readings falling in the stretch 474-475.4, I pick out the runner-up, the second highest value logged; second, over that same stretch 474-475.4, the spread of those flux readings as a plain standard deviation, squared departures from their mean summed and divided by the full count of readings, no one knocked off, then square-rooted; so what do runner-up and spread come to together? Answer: 34.7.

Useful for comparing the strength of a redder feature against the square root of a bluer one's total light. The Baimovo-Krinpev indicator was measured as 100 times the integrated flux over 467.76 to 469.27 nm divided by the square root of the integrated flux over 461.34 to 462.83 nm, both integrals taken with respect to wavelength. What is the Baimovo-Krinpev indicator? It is 687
